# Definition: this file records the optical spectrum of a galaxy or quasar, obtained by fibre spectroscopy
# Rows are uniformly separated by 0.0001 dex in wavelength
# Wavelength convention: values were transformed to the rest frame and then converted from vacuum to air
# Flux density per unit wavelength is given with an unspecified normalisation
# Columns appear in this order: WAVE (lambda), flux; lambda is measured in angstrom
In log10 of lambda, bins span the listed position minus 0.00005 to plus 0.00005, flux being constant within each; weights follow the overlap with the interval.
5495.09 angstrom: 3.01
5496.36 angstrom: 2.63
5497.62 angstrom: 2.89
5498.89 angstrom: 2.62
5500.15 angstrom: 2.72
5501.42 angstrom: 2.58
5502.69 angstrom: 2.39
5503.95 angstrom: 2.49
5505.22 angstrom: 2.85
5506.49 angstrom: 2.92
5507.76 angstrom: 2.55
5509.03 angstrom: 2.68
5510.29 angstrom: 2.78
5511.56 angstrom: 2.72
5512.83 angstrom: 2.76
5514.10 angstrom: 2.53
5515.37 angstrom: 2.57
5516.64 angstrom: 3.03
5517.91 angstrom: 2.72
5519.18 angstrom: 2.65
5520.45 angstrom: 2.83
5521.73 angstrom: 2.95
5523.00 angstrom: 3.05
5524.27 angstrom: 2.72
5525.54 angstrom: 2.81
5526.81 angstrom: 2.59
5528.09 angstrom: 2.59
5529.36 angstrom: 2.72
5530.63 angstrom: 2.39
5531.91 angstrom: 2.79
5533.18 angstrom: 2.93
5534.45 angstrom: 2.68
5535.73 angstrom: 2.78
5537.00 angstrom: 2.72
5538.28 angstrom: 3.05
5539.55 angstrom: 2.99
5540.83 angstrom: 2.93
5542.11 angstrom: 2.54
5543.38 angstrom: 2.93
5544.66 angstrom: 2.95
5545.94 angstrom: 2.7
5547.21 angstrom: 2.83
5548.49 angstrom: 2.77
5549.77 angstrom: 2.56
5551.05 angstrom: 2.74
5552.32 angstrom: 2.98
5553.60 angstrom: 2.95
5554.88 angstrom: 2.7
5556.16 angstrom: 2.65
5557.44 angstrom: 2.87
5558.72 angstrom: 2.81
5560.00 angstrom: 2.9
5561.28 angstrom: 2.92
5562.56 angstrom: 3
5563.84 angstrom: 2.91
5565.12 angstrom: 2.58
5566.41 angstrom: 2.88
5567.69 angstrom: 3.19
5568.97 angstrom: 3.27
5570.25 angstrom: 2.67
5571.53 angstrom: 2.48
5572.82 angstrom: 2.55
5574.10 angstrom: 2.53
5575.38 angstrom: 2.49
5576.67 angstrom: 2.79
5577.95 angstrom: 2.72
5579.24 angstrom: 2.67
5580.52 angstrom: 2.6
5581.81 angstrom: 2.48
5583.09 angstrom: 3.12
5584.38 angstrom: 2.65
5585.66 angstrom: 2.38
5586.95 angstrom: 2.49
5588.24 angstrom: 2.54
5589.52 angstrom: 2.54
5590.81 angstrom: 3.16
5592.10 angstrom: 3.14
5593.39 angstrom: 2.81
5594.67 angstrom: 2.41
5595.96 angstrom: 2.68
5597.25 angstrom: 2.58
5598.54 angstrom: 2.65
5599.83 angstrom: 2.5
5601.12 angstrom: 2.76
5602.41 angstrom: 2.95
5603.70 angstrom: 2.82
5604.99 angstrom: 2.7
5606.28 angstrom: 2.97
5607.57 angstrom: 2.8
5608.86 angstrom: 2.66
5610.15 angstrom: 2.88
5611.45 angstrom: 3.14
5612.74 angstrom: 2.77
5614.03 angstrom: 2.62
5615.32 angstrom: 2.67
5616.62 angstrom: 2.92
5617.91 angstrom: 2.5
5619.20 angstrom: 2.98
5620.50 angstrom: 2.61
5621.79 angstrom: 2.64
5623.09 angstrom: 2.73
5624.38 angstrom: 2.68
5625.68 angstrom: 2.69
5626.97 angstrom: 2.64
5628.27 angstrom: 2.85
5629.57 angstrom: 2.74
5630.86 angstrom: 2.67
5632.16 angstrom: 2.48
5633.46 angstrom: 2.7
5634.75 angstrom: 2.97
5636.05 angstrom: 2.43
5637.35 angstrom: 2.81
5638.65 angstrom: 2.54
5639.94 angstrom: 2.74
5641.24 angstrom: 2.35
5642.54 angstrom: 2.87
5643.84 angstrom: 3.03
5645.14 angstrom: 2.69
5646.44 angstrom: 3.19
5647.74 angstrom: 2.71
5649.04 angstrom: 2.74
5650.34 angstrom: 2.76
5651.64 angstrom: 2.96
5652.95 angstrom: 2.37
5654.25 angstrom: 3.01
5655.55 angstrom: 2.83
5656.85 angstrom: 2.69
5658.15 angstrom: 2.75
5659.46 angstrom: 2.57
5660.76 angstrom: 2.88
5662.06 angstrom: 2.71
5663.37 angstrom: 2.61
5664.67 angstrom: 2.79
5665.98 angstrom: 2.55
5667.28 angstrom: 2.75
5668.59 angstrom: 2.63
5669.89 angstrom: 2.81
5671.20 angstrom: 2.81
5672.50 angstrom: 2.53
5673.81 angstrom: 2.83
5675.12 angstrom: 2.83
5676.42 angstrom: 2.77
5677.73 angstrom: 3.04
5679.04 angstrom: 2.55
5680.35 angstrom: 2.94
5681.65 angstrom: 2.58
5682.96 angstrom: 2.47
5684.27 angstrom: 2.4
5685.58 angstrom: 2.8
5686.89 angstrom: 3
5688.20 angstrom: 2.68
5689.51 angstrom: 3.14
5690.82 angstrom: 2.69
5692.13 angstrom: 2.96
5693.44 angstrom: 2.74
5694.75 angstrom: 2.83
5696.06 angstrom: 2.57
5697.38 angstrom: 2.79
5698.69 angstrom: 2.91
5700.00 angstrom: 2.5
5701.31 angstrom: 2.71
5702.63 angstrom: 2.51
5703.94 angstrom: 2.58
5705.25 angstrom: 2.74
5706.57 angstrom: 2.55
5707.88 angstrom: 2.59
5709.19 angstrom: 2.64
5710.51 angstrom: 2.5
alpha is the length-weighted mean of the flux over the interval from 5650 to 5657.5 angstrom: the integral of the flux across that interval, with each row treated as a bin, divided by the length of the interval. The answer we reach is 2.77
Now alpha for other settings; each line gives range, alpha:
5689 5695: 2.87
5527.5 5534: 2.69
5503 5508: 2.69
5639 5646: 2.74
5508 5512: 2.71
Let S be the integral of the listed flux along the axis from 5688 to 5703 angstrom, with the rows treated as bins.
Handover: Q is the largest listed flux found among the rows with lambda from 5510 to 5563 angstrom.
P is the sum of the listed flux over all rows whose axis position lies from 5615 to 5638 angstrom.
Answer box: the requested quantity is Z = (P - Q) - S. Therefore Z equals 4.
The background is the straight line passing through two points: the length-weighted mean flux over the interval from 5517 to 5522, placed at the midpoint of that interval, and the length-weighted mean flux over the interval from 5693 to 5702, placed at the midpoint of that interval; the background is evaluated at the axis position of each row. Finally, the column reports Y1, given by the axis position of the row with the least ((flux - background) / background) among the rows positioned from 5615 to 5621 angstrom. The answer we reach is 5617.91 angstrom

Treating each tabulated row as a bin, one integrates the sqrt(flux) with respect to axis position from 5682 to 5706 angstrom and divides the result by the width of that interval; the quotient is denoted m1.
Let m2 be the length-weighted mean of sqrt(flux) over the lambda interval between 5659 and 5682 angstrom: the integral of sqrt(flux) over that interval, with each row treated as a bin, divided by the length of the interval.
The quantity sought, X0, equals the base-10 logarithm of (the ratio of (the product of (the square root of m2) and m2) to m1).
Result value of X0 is 0.111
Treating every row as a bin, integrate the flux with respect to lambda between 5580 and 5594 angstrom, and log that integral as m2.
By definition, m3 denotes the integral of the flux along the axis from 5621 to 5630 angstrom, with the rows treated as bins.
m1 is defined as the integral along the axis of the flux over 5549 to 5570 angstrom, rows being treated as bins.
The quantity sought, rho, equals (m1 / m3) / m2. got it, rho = 0.065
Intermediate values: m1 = 60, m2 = 38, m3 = 24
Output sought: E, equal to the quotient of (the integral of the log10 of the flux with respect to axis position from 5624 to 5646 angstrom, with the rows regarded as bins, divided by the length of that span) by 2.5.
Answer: 0.172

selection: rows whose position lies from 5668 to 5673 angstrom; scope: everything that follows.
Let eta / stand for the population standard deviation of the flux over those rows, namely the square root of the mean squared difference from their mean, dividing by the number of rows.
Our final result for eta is 0.12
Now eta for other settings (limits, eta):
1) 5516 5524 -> 0.15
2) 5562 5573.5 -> 0.27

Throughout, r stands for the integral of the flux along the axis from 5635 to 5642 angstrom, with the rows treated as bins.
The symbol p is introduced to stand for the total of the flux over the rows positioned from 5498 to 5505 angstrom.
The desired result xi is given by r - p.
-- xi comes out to 5.4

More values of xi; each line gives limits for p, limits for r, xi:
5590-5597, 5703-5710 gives 4.1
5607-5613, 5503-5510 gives 4.6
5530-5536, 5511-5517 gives 2.7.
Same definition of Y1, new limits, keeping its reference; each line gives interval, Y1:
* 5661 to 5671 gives 5665.98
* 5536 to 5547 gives 5542.11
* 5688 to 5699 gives 5696.06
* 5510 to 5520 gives 5514.10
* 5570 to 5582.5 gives 5571.53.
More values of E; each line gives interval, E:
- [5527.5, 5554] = 0.178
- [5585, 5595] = 0.171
